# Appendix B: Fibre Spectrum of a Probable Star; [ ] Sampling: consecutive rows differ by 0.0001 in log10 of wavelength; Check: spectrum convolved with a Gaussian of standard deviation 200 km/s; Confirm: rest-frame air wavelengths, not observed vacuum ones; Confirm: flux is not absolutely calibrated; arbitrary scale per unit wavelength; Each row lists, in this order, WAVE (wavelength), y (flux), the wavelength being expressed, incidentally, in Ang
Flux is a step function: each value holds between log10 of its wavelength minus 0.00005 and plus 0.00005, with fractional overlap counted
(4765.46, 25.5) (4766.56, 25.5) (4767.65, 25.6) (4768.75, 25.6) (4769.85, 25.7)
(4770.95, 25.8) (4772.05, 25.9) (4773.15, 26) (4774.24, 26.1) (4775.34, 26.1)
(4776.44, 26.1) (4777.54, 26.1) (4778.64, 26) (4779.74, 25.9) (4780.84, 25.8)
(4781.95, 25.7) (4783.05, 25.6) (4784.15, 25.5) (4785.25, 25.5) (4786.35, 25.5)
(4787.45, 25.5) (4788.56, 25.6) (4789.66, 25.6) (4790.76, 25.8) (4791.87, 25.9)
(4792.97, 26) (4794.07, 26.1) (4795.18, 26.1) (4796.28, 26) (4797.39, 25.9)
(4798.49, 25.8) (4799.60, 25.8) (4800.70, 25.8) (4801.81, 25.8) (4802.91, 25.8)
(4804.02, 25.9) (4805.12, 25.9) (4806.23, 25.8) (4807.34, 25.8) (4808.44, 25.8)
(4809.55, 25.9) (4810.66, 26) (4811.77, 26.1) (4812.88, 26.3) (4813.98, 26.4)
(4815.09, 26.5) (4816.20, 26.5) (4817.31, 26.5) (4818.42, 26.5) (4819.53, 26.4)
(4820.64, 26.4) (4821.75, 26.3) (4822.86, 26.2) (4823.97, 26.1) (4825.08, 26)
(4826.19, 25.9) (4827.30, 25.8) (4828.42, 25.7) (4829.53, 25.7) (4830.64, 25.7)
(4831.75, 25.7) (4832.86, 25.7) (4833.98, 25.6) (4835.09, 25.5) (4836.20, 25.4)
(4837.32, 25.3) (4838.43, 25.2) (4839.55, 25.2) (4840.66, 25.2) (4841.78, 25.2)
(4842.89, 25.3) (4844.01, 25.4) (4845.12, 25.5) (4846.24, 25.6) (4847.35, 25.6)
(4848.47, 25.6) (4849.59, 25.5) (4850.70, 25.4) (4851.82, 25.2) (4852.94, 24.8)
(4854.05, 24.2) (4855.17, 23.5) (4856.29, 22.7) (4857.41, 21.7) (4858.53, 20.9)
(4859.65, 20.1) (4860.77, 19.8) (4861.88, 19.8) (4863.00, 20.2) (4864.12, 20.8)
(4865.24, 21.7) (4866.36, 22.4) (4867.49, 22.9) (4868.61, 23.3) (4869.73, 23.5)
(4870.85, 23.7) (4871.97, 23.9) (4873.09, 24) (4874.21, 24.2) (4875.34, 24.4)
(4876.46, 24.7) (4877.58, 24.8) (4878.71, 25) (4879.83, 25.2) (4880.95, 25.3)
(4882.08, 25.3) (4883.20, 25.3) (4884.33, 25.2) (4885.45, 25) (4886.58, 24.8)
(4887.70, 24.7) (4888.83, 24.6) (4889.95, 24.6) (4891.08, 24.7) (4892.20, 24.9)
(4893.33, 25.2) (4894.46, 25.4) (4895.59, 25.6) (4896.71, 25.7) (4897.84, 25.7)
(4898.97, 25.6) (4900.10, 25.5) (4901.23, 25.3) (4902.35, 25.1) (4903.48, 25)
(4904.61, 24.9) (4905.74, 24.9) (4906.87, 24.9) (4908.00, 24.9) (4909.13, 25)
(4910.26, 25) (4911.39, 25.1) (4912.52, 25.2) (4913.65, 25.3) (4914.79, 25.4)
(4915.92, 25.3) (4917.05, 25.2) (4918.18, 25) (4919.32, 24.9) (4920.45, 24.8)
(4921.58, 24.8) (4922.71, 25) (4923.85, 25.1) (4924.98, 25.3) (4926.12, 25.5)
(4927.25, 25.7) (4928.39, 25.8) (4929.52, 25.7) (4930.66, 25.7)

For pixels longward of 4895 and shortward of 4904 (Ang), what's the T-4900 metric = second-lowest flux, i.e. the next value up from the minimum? 25.1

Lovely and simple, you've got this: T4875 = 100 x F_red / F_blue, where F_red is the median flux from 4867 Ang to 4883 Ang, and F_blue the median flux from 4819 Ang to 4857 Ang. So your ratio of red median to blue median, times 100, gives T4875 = 95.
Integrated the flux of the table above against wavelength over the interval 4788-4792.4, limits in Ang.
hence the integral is 113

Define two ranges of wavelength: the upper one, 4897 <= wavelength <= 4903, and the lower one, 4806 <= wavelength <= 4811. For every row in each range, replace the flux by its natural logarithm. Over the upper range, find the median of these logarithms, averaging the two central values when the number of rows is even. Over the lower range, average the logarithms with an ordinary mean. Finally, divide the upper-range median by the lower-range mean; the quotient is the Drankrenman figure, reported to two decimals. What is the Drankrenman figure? 1.00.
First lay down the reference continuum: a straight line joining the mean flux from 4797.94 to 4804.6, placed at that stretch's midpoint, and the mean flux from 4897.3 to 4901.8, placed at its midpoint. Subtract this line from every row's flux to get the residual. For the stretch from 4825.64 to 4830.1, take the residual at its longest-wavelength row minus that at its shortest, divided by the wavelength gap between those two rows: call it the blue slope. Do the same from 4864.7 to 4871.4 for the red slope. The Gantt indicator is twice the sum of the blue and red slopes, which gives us 0.61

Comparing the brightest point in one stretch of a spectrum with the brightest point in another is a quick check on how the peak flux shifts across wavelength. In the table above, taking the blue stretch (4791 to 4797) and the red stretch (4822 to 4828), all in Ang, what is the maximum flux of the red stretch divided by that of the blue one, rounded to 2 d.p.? 1.00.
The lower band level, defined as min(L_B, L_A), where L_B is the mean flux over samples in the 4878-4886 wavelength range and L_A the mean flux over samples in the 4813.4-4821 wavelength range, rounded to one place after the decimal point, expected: 25.2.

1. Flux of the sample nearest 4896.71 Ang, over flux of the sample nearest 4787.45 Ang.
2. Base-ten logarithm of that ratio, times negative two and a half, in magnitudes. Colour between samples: -0.01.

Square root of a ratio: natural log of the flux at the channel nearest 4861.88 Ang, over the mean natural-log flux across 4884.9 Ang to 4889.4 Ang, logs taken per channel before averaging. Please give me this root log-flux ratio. 0.96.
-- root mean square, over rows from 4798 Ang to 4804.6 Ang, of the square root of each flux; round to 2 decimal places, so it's 5.08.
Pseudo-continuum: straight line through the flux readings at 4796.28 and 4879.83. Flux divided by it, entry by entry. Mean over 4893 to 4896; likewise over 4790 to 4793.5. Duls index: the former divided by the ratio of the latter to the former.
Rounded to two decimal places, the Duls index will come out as 1.03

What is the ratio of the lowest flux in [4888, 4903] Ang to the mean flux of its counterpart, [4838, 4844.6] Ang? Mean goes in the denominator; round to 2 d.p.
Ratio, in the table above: 0.97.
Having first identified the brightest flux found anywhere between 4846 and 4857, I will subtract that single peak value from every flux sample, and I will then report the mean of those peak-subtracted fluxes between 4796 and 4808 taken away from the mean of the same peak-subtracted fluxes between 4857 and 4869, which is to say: -4.6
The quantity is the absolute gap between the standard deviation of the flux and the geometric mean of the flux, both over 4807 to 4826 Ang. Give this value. 26.0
